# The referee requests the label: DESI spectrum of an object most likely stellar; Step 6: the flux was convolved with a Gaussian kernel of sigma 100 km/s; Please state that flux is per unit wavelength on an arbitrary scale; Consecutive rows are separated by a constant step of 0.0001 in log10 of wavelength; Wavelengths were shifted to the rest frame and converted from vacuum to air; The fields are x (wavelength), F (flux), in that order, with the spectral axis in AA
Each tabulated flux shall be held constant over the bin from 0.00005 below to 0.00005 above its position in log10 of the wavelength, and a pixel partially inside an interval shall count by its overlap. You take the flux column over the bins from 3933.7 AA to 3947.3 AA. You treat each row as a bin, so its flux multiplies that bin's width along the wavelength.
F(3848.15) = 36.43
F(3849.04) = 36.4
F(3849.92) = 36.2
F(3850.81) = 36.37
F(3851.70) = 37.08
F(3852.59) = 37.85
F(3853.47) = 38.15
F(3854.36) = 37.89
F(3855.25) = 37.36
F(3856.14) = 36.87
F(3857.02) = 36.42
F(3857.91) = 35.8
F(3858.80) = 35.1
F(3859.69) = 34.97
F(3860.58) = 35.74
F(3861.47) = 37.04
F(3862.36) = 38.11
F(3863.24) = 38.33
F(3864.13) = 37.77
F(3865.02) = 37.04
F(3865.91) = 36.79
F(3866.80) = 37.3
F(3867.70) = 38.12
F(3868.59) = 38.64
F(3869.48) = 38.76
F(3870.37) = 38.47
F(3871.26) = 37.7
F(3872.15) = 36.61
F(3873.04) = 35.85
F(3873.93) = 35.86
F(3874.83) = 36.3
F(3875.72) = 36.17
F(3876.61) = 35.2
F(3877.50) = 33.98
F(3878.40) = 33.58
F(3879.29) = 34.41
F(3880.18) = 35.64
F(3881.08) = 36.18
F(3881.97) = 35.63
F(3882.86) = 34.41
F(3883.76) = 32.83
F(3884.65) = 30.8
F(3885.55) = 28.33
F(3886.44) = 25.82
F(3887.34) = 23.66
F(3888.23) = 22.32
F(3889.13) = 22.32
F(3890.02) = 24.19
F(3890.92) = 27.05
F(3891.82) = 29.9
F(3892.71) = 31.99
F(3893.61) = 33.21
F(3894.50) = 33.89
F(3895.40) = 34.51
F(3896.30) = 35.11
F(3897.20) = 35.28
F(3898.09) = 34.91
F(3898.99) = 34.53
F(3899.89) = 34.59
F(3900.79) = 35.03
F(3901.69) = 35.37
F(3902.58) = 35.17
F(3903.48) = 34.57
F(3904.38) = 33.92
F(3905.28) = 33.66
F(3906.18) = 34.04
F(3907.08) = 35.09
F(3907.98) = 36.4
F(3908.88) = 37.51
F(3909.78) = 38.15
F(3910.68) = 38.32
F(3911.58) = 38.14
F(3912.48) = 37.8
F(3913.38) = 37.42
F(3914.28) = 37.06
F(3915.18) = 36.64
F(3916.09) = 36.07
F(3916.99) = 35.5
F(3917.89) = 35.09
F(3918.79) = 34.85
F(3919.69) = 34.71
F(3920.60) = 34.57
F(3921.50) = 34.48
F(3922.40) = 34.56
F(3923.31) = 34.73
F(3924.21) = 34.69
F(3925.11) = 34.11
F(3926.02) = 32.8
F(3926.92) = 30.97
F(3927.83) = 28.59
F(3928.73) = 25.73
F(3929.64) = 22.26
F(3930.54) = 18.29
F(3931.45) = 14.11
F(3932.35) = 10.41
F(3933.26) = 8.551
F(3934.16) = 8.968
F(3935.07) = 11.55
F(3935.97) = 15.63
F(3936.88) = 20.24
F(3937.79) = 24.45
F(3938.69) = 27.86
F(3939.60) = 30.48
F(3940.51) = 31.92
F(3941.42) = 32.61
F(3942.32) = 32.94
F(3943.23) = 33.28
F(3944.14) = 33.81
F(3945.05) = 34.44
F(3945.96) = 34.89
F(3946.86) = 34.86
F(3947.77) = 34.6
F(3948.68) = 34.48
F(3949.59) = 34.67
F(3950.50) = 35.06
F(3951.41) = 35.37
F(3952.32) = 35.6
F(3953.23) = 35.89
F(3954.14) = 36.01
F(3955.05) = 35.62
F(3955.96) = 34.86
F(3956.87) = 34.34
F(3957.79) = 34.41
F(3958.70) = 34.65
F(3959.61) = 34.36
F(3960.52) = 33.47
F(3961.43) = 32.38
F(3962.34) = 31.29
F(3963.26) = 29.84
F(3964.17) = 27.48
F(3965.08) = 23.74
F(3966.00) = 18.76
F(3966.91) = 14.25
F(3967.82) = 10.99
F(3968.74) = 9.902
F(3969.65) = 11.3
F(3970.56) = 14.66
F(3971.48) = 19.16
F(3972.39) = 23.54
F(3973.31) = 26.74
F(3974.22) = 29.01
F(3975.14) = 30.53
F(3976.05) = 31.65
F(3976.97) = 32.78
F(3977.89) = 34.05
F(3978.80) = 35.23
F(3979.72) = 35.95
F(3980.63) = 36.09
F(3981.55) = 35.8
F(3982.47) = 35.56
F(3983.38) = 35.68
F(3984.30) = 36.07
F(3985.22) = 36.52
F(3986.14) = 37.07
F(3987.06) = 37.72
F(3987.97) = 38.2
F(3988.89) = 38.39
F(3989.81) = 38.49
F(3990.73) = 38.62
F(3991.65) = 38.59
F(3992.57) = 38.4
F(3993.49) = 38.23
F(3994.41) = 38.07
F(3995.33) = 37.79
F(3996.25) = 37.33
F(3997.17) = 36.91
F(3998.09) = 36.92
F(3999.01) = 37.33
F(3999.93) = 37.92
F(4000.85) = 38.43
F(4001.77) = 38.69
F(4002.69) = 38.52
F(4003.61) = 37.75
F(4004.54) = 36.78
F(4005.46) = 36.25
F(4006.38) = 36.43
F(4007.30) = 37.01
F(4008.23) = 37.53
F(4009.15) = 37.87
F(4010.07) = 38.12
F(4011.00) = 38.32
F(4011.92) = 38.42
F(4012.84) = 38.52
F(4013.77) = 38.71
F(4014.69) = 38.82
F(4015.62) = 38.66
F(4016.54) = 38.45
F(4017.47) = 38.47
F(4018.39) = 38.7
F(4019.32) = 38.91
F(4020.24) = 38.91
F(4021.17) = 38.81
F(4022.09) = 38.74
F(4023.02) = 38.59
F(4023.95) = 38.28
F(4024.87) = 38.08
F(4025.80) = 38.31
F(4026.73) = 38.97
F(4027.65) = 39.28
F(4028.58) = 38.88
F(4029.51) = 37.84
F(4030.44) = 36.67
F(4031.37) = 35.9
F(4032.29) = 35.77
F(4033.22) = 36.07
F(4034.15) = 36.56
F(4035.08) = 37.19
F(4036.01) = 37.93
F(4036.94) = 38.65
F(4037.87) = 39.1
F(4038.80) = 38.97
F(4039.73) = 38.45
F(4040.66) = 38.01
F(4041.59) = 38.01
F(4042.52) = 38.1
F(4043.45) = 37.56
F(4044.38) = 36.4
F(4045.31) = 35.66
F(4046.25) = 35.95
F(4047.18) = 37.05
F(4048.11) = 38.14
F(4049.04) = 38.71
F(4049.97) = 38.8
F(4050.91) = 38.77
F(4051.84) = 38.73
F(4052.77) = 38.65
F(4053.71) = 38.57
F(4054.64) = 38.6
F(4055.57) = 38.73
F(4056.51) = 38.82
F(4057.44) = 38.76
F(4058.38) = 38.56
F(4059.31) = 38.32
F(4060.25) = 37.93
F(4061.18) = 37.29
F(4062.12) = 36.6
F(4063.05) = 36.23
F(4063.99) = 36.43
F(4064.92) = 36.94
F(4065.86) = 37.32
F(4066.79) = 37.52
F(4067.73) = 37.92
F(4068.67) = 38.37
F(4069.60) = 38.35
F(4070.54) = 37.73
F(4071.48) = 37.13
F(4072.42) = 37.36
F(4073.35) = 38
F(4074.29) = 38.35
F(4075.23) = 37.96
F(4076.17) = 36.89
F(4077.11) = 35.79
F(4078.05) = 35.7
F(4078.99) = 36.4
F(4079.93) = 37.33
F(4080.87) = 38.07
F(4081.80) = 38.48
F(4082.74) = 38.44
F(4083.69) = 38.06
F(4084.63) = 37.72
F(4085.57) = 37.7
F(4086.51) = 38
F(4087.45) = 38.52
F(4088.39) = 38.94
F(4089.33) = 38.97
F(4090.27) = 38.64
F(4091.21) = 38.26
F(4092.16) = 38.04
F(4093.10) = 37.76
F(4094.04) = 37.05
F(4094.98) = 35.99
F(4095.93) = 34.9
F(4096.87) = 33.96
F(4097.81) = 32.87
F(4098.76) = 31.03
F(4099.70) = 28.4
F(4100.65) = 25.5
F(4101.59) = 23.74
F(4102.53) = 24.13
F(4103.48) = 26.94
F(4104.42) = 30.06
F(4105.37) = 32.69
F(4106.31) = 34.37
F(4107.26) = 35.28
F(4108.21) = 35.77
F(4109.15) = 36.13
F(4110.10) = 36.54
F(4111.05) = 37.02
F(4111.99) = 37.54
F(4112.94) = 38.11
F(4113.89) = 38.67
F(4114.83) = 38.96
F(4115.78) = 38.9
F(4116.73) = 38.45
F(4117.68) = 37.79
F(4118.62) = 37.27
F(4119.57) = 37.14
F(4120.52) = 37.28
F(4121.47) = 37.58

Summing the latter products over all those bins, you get 370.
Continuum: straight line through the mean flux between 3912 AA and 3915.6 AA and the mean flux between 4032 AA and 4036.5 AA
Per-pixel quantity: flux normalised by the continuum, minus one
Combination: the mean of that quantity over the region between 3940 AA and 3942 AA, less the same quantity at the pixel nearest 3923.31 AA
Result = -0.06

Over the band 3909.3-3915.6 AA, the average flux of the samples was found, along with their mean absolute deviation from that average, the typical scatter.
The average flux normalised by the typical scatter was 72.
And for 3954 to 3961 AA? 59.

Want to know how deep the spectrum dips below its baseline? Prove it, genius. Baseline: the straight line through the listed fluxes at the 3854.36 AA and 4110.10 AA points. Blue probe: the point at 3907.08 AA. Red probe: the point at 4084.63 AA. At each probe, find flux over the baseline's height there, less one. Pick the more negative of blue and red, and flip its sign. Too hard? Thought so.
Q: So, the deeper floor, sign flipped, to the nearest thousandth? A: 0.067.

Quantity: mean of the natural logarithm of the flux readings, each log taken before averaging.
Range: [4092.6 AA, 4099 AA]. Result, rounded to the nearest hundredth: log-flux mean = 3.55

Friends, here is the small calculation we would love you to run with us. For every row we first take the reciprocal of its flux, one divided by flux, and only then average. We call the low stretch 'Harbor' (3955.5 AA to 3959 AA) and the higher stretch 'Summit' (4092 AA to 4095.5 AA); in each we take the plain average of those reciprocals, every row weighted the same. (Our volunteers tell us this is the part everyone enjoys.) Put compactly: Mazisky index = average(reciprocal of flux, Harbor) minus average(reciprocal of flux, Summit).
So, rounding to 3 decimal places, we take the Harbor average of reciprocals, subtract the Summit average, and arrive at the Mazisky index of 0.002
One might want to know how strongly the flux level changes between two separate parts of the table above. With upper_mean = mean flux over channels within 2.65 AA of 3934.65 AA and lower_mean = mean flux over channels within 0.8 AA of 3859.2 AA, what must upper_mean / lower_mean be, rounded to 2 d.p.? 0.36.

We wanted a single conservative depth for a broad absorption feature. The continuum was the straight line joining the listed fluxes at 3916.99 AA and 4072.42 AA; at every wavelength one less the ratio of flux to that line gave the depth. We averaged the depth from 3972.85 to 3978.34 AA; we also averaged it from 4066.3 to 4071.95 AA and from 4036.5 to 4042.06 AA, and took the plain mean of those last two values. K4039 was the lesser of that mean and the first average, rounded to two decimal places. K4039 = -0.03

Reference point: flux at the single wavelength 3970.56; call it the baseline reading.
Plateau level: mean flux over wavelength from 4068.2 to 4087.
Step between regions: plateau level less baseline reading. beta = 23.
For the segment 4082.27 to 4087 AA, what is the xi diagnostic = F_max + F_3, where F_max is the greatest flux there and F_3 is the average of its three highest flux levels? 76.6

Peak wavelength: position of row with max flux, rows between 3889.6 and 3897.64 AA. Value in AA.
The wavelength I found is 3897.20 AA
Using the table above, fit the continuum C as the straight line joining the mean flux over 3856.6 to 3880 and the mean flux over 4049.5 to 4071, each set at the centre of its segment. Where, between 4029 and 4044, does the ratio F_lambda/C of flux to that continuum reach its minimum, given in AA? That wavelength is 4032.29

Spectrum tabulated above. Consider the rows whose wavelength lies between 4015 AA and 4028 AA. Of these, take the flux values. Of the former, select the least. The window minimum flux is 38.08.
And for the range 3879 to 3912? 22.32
